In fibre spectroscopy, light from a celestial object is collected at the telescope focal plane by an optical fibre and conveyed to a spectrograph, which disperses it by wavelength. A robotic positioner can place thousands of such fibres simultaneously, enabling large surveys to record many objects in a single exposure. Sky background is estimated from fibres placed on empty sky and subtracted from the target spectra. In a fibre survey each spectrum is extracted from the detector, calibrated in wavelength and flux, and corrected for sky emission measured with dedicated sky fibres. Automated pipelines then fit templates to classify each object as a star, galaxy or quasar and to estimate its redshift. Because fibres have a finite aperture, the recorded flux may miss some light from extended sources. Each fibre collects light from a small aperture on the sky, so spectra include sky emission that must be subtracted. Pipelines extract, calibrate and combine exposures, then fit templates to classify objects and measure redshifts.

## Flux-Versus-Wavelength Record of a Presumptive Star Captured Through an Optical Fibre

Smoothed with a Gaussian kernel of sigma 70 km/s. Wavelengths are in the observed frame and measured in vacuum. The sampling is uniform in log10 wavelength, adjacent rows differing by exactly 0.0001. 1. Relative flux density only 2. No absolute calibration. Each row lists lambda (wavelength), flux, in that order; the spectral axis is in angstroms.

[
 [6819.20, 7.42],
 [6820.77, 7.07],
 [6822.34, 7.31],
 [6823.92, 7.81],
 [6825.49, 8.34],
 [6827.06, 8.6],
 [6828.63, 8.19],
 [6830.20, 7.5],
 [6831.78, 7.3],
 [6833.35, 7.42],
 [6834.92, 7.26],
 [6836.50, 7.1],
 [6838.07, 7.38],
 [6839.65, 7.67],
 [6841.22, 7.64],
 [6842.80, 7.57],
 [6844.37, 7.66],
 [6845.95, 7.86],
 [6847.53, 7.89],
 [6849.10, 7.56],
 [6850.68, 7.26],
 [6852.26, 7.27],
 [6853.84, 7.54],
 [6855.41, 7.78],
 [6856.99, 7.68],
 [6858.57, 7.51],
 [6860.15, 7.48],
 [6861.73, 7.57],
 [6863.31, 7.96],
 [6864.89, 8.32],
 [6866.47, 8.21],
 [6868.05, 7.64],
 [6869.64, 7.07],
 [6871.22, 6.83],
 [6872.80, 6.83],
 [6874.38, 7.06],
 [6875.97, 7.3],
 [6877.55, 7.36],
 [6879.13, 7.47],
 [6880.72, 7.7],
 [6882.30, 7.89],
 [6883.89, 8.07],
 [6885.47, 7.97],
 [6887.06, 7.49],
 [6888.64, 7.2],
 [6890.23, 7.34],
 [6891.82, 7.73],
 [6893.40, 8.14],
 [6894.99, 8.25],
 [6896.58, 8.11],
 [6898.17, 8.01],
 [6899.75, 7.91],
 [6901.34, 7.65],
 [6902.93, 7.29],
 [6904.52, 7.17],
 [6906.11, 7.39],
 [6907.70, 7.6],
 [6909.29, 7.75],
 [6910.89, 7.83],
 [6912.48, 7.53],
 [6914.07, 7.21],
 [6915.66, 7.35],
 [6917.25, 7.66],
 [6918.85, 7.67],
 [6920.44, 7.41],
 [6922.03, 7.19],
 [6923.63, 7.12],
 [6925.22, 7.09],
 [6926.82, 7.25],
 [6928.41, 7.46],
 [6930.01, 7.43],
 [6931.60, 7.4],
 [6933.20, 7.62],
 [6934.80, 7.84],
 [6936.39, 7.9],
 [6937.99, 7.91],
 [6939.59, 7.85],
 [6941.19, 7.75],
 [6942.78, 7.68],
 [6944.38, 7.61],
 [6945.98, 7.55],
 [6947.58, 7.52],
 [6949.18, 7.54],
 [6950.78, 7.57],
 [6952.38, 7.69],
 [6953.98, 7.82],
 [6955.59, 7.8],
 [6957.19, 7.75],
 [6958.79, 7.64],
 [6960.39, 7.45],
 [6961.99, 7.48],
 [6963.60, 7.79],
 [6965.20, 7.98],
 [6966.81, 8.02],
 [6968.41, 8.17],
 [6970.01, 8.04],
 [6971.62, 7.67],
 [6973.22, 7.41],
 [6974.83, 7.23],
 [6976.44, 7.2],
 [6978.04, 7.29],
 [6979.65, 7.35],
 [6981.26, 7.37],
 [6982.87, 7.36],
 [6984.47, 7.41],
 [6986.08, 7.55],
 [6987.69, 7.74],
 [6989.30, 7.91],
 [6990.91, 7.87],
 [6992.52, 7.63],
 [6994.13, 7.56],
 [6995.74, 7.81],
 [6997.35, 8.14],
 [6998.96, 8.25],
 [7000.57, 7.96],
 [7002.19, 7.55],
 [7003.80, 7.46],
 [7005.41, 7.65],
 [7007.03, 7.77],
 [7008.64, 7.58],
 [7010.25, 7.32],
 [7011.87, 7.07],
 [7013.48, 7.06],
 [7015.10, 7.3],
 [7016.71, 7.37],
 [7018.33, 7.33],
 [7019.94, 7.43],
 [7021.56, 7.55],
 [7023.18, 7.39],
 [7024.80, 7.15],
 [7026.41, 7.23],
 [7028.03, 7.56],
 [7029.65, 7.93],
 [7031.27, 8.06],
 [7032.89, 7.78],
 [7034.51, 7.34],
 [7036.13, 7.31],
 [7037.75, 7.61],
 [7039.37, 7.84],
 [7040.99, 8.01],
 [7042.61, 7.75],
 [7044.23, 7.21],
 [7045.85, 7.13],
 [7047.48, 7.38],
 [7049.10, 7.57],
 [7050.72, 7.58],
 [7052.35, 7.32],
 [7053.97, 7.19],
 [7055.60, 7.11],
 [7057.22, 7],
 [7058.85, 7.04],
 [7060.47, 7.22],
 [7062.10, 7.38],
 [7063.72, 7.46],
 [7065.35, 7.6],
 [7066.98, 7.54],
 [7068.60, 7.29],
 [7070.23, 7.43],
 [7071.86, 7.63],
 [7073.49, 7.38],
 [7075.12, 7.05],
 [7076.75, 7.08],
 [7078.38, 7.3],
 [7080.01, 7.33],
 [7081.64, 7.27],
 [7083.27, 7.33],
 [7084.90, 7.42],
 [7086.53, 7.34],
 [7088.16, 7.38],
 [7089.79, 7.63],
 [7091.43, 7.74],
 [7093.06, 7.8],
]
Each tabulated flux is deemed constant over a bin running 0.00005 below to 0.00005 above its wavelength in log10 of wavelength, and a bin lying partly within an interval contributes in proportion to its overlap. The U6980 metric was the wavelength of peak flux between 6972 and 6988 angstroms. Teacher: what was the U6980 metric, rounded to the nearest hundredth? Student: 6987.69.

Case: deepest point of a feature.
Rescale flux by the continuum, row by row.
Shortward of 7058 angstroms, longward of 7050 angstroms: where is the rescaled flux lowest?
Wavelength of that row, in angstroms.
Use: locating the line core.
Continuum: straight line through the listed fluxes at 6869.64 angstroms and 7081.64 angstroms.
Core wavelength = 7057.22 angstroms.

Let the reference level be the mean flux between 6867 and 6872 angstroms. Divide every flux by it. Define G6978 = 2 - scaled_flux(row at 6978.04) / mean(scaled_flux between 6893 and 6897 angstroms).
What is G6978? 1.107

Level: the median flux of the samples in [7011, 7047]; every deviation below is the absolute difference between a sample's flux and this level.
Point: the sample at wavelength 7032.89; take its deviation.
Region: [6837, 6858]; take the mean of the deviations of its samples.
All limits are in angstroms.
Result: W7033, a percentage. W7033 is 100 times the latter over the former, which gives 63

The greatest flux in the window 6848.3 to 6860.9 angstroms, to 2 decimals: 7.78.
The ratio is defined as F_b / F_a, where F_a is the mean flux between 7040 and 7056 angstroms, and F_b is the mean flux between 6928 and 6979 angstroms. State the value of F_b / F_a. 1.03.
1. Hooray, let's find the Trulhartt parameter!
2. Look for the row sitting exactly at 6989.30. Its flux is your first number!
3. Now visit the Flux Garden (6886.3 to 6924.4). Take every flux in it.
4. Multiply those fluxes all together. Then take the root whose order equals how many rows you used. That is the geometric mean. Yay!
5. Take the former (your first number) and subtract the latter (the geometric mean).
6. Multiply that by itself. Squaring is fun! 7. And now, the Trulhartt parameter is 0.11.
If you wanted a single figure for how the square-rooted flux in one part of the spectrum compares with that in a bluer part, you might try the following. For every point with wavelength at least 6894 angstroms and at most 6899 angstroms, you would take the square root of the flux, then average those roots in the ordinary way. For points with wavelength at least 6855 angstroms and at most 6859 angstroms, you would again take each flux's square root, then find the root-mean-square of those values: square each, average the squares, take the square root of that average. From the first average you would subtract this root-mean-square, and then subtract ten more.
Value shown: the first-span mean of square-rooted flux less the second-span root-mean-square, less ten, -9.92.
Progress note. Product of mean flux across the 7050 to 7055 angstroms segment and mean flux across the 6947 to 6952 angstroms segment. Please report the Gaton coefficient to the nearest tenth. 55.5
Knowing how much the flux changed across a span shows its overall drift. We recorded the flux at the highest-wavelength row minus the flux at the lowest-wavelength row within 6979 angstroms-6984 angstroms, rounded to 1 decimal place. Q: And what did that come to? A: 0.0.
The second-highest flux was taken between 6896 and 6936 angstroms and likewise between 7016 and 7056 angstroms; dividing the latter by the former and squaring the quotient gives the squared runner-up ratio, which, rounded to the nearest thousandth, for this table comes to 1.000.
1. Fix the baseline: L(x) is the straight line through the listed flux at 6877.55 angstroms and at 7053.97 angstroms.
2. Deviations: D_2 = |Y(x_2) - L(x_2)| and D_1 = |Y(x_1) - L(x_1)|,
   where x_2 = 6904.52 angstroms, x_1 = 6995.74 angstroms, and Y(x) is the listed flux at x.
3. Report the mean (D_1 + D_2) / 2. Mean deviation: 0.36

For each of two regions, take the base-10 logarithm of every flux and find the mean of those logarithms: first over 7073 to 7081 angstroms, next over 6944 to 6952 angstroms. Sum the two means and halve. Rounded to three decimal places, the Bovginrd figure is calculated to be 0.869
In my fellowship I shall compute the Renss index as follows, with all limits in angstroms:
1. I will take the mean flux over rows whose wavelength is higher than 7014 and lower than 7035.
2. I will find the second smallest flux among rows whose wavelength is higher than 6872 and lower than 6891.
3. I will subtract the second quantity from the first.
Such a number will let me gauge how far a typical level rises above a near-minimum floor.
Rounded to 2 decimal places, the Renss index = 0.43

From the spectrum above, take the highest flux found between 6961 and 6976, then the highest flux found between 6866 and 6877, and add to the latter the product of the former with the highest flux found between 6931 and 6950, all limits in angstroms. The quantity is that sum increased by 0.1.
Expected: 73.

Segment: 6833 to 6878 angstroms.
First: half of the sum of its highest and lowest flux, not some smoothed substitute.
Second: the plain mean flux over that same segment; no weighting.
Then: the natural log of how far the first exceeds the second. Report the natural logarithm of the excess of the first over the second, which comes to -2.7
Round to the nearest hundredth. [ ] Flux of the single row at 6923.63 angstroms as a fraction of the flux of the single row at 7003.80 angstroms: 0.95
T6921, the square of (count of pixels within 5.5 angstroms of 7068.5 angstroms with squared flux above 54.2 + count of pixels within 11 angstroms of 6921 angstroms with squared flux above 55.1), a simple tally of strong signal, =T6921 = 144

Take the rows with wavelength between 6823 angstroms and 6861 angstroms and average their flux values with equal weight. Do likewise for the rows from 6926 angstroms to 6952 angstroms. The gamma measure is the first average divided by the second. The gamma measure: 1.00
